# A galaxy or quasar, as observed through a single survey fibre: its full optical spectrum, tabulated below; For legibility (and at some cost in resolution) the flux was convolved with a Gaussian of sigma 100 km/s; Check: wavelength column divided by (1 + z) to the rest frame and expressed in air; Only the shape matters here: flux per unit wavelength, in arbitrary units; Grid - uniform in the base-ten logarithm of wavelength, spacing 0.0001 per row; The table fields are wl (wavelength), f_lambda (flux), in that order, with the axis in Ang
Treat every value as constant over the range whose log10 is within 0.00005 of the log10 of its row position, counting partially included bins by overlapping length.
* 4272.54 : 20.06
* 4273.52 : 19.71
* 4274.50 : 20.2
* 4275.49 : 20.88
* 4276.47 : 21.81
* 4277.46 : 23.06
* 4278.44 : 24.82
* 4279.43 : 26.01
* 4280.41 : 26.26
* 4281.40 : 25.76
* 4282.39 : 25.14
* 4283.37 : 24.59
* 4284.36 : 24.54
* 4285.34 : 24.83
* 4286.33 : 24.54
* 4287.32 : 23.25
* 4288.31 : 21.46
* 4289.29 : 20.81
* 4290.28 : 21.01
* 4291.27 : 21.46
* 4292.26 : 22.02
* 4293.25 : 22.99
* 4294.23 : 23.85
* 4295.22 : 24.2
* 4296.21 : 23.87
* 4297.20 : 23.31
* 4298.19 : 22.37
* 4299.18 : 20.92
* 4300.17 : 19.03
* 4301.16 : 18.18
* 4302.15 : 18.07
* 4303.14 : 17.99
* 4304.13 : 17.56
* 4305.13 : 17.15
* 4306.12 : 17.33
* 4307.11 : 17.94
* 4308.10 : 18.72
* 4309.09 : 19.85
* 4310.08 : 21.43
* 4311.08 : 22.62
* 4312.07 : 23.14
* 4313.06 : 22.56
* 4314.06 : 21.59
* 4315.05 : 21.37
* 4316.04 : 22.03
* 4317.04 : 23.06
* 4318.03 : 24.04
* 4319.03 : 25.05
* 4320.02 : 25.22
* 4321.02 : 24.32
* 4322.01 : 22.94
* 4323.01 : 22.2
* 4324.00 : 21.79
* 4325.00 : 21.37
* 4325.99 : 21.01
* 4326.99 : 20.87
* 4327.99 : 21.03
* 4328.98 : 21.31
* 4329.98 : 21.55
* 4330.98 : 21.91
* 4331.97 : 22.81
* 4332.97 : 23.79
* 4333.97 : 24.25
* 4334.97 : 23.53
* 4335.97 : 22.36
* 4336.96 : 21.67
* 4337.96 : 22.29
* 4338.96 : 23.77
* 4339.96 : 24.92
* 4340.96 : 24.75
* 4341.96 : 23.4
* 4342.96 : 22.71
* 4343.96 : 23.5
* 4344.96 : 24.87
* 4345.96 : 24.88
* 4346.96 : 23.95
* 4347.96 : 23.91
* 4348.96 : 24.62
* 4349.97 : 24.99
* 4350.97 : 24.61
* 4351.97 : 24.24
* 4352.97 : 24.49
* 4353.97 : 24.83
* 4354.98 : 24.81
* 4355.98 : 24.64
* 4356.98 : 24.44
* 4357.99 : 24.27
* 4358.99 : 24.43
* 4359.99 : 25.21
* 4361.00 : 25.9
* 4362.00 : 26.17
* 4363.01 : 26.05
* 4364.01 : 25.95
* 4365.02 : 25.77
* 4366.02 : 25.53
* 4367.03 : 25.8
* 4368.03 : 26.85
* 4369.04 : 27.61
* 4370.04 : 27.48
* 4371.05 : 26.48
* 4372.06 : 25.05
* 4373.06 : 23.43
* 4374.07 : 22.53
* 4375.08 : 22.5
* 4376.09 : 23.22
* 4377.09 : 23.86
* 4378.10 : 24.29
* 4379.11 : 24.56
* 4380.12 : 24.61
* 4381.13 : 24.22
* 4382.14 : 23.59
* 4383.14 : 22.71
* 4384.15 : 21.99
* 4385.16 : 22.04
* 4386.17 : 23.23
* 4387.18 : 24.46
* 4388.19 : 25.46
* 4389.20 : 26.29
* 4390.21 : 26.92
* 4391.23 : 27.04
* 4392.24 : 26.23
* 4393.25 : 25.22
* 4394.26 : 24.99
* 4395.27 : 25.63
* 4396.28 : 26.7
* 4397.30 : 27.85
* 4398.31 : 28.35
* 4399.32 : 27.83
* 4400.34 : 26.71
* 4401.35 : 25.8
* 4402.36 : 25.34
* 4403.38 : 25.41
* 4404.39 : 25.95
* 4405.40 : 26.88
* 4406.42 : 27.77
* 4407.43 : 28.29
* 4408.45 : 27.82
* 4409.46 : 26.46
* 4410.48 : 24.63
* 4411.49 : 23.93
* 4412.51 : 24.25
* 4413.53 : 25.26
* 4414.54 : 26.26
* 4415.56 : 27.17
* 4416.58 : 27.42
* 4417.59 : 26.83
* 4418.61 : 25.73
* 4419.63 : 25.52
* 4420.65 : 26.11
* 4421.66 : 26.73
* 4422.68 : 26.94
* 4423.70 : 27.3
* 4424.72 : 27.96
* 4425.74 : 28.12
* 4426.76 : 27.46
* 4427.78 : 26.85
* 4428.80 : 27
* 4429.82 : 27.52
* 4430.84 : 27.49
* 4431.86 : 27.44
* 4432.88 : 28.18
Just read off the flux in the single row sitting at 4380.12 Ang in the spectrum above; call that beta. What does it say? 24.61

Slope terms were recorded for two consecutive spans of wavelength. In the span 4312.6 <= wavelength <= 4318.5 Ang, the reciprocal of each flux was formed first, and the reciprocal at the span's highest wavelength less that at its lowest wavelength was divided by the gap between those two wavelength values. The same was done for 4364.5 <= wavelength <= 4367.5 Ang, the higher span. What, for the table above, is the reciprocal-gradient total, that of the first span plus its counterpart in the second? -0.0006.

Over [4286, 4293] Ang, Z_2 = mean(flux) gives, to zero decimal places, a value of 22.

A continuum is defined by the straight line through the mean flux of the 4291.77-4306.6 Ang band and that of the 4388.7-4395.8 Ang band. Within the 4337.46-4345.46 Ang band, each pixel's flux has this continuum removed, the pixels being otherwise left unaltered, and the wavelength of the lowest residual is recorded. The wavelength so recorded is 4337.96 Ang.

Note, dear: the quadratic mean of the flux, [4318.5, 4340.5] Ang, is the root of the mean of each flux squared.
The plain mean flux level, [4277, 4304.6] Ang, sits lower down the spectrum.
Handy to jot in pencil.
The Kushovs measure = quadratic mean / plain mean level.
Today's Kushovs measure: 1.01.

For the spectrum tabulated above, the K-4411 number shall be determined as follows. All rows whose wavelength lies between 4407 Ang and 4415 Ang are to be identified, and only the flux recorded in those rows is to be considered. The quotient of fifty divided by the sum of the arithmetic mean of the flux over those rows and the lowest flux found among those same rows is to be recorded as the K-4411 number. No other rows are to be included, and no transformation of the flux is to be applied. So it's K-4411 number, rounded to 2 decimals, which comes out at 1.00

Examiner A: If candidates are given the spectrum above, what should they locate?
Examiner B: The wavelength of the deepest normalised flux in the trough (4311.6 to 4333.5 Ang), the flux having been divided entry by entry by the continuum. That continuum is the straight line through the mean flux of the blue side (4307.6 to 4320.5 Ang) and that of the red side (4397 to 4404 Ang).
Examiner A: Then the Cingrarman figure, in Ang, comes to 4326.99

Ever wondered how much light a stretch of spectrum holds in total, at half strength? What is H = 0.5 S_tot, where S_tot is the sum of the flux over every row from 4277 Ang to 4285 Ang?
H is 100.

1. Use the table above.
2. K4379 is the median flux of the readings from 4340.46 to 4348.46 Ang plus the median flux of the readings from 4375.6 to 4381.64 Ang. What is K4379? 48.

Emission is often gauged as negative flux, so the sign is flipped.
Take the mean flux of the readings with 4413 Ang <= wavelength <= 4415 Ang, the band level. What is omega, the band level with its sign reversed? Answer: -25.8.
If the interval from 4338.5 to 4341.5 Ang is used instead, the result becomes -24.5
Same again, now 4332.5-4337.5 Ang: -23.1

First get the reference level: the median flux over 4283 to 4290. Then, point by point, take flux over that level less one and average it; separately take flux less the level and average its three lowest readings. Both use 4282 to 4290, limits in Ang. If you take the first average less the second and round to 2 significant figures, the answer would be 2.7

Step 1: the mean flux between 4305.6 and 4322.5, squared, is 482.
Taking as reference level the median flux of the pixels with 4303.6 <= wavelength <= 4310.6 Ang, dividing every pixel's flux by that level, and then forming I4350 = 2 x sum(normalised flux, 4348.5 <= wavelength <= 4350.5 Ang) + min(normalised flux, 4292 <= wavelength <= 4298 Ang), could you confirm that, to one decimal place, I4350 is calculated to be 6.8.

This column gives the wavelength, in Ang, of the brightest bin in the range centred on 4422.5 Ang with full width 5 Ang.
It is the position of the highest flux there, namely 4424.72 Ang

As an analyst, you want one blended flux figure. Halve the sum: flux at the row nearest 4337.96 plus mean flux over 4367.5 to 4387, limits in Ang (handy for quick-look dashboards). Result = 23.3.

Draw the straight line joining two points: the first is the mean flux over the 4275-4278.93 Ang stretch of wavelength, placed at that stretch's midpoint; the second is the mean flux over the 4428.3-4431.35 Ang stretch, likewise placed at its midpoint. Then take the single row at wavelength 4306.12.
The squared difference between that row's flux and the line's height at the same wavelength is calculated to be 39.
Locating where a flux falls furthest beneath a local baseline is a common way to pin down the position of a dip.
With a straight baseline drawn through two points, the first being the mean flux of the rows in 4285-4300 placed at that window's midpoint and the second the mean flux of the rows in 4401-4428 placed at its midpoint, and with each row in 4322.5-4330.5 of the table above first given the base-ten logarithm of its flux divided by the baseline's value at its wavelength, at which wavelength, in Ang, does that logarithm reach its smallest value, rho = 4326.99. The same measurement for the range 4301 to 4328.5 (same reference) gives 4305.13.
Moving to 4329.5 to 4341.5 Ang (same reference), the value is 4336.96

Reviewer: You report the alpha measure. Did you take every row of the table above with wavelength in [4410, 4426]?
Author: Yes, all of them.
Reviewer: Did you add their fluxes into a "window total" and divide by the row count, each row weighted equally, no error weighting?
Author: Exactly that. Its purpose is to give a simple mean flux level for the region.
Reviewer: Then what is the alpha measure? 26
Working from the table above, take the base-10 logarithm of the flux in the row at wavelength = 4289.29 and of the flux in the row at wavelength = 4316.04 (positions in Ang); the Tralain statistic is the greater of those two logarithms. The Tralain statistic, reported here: 1.34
